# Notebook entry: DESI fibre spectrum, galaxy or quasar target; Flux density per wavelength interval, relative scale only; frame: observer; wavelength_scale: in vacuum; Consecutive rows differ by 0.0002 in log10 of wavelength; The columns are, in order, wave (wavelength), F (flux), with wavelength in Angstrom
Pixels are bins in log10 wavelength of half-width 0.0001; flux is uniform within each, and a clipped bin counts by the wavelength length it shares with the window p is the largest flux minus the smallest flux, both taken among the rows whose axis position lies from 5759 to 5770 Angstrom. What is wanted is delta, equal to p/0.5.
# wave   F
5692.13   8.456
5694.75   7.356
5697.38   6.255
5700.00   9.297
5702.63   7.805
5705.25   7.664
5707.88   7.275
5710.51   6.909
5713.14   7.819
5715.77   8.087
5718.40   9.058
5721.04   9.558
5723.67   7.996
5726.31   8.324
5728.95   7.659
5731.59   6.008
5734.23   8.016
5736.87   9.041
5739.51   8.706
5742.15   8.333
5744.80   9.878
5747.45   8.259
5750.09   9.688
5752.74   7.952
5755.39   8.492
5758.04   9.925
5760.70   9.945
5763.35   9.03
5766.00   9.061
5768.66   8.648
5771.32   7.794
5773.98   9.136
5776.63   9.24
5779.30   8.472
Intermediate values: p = 1.3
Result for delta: 2.6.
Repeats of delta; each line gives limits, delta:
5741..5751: 3.2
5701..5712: 1.8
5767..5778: 2.9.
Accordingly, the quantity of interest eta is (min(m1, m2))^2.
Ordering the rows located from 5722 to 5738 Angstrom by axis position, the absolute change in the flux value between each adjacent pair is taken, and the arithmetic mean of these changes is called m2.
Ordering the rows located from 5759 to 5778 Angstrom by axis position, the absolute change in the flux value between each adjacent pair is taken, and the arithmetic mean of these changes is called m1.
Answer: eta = 0.37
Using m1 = 0.61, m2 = 1.1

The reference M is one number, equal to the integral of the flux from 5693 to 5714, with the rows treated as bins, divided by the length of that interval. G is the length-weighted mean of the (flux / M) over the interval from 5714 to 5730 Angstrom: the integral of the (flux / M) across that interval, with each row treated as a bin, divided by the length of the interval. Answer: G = 1.12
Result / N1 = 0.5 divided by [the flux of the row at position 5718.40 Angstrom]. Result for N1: 0.055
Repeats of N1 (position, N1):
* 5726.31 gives 0.060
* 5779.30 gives 0.059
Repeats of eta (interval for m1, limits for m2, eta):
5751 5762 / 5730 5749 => 0.44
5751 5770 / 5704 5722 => 0.31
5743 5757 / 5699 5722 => 0.40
